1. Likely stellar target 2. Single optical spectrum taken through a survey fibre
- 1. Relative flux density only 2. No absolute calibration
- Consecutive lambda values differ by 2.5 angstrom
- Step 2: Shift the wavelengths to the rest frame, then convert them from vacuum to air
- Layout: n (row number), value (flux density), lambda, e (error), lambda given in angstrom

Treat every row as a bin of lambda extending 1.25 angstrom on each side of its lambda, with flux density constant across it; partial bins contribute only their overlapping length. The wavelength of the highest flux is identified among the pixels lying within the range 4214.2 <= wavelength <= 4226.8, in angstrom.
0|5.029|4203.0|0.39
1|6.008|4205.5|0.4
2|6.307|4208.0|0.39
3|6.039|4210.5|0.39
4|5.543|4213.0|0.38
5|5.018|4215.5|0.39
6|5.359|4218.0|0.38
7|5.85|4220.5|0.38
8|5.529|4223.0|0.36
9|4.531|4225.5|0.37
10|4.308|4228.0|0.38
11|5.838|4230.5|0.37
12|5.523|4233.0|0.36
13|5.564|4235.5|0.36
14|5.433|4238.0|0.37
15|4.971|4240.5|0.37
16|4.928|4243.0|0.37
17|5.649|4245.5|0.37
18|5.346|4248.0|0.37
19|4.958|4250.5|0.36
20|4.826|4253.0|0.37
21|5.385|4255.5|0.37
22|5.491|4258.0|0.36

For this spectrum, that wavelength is 4220.5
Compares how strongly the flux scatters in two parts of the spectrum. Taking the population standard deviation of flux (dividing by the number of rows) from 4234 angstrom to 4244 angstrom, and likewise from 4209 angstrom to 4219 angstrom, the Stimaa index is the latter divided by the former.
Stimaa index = 1.32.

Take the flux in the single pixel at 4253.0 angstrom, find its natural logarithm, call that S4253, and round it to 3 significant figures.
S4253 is 1.57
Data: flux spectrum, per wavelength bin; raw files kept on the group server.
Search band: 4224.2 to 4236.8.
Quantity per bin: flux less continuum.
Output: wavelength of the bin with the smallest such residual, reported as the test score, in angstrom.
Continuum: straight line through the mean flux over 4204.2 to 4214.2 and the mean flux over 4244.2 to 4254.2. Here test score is 4228.0 angstrom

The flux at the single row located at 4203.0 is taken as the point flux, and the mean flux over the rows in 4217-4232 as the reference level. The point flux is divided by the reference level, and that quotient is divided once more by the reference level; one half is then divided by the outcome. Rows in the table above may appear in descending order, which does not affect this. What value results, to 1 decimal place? 2.7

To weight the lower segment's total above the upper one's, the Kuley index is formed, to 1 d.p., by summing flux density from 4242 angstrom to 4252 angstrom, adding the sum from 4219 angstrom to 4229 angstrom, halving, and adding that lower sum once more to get 40.8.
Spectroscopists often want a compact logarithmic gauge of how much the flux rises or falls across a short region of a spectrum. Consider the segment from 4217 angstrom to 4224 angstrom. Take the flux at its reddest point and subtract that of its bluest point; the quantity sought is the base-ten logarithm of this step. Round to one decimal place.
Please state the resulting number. -0.8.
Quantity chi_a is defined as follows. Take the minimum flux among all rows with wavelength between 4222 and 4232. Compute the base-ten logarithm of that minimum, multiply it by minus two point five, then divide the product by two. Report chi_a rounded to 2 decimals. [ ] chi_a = -0.79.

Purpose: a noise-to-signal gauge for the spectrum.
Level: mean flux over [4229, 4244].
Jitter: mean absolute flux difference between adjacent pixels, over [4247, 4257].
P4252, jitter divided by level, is 0.067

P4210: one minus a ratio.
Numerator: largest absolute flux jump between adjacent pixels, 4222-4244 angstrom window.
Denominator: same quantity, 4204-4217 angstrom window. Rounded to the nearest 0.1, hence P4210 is -1.9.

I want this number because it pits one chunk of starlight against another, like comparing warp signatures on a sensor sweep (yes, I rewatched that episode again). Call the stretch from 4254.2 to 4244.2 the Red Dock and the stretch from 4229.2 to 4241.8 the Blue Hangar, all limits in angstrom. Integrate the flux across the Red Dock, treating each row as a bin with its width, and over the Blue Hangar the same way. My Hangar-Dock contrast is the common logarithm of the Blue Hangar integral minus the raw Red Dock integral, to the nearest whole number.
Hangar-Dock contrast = -50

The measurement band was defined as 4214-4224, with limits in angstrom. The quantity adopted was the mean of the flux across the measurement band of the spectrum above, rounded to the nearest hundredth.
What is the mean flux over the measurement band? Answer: 5.44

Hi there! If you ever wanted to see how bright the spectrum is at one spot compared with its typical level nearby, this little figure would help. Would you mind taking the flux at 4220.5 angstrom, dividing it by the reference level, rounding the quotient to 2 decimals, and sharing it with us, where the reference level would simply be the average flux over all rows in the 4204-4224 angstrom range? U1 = 1.03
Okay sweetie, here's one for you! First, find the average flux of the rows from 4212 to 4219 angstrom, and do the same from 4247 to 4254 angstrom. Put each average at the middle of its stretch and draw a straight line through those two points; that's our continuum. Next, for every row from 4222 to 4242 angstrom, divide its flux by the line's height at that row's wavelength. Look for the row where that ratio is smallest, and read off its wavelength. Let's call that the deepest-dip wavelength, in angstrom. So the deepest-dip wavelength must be 4228.0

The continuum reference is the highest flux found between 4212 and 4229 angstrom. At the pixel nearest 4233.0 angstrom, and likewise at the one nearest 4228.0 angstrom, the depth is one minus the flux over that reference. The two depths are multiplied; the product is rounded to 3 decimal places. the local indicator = 0.015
